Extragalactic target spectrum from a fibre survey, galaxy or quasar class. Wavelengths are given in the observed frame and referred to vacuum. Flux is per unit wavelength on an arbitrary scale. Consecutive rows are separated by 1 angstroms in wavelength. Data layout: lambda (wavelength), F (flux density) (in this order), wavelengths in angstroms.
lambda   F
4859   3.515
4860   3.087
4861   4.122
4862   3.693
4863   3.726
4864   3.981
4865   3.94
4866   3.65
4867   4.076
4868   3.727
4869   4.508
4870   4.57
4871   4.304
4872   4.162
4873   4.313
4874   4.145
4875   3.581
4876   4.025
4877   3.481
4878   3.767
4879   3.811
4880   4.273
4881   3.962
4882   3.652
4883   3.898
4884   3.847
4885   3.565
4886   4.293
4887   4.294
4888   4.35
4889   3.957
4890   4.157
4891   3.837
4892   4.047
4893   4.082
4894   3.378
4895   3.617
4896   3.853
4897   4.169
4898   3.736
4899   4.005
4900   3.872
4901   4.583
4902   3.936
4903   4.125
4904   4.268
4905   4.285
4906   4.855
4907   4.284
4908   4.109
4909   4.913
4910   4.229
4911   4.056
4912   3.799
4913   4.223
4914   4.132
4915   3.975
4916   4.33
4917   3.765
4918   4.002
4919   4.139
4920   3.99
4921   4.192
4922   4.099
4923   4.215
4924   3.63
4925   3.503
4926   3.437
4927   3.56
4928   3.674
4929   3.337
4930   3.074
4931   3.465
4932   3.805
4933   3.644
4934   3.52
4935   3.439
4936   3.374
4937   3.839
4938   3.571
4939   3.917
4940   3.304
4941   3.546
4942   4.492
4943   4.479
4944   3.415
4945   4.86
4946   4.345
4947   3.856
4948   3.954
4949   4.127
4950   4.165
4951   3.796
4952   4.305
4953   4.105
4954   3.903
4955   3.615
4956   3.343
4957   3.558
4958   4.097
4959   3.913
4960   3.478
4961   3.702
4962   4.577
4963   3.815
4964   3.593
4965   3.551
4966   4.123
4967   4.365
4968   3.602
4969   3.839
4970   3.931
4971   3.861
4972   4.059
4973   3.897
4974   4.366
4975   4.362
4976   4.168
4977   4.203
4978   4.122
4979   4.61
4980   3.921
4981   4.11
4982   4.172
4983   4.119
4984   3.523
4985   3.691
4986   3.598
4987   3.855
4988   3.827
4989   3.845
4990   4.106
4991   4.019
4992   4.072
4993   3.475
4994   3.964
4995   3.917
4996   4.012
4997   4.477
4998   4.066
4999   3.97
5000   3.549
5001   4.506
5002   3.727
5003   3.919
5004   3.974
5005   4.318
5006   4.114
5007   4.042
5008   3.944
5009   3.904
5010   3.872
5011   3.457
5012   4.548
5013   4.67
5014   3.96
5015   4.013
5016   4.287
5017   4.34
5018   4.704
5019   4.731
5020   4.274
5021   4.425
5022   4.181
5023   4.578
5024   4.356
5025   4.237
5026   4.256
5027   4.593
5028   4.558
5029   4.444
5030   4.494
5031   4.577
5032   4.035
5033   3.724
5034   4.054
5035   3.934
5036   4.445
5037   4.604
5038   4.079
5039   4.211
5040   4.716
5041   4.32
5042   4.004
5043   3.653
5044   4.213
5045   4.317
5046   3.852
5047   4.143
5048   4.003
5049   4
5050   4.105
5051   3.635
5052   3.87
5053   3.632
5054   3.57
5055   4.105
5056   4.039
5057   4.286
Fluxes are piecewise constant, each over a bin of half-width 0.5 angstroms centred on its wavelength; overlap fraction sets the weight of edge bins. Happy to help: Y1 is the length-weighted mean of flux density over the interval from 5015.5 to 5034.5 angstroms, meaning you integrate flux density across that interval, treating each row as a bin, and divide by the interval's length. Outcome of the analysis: 4.36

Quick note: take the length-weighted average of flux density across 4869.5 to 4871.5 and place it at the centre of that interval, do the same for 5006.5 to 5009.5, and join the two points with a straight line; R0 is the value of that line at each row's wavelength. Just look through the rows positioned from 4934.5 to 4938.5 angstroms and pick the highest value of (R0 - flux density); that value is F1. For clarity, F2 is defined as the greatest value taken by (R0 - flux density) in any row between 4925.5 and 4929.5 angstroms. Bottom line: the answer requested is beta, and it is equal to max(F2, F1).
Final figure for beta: 0.90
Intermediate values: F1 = 0.84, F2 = 0.90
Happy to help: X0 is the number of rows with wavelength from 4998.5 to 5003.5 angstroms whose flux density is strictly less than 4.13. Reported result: 4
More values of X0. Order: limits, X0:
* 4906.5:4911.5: 2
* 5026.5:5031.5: 0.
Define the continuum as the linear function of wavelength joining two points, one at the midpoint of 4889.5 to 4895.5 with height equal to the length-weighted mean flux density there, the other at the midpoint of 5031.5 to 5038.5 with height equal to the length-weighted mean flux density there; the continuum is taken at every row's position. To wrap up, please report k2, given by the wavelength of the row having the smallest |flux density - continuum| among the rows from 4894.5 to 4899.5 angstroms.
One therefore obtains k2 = 4896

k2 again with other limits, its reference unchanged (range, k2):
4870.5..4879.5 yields 4879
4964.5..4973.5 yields 4972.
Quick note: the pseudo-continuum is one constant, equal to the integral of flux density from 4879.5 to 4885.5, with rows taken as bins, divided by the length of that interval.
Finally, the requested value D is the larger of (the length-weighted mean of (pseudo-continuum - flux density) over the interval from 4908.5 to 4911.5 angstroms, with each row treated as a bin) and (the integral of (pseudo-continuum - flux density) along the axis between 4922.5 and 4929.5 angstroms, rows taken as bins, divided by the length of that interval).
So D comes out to 0.24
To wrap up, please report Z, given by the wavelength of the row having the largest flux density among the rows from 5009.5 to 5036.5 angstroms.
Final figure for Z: 5019 angstroms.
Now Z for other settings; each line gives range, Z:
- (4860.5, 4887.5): 4870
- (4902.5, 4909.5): 4909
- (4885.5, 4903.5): 4901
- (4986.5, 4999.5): 4997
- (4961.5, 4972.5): 4962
